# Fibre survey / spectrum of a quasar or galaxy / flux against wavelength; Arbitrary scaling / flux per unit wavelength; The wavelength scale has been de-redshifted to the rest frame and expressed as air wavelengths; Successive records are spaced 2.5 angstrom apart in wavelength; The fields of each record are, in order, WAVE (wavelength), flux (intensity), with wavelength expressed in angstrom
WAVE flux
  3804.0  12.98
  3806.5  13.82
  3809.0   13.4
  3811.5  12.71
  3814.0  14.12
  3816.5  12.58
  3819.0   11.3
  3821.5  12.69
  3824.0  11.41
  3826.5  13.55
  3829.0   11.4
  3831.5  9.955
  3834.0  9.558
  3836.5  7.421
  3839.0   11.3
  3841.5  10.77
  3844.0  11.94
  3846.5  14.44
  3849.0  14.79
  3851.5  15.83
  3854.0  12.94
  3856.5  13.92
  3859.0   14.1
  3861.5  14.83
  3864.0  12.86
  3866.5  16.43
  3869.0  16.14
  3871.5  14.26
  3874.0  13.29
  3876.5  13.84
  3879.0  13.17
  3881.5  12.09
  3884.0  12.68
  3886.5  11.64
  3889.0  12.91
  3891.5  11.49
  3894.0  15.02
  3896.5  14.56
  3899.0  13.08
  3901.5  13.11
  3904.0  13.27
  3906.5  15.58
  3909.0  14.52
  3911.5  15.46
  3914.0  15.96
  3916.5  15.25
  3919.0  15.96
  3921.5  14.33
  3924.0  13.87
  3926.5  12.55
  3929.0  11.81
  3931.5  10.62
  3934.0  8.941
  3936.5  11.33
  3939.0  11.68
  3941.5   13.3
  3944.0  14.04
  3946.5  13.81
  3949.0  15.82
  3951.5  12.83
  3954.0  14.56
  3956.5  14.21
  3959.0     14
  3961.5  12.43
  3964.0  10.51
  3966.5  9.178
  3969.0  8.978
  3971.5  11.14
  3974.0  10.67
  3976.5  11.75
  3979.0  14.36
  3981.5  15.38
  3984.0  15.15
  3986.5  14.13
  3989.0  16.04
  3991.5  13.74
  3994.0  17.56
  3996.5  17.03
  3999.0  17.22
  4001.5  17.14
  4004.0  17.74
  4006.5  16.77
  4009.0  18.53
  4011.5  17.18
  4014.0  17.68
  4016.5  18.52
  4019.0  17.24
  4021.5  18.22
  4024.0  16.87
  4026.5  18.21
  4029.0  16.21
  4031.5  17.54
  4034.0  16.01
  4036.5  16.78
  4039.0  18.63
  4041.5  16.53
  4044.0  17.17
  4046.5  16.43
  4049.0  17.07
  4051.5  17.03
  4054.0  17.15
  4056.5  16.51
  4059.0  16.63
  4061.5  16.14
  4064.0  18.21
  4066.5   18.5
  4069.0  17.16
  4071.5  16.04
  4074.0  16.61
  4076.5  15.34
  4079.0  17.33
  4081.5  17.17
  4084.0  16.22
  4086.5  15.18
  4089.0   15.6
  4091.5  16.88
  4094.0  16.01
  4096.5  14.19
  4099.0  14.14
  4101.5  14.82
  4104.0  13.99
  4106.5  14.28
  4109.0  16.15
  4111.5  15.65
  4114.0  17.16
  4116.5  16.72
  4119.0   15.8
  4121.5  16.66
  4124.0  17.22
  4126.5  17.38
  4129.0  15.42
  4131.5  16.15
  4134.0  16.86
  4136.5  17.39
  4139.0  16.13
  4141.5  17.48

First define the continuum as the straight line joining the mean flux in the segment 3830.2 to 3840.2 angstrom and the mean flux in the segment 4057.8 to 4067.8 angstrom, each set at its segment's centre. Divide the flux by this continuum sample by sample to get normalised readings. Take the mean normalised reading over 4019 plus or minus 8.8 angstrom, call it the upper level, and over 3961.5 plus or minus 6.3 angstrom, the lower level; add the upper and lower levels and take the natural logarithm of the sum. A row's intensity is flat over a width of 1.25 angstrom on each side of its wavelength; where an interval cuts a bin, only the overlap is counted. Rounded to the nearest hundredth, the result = 0.69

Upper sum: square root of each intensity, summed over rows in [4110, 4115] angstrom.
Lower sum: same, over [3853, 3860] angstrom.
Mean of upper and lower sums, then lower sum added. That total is 21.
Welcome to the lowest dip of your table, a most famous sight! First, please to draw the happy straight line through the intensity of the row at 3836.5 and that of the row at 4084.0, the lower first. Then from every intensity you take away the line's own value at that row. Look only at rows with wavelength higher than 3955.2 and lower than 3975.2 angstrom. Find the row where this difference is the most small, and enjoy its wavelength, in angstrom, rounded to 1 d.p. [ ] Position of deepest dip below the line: 3969.0 angstrom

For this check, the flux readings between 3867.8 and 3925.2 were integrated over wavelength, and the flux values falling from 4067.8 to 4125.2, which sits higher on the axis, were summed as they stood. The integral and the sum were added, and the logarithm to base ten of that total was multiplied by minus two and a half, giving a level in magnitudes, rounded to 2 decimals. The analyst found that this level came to -7.67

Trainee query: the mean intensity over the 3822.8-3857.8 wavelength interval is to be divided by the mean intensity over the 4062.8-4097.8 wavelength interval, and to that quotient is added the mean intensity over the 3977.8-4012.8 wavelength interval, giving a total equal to 17.0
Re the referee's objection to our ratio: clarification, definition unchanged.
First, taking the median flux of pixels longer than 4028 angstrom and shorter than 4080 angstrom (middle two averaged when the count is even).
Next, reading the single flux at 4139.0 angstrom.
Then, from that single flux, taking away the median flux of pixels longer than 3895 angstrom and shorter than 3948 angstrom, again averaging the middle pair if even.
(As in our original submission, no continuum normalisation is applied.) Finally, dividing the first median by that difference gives 7.2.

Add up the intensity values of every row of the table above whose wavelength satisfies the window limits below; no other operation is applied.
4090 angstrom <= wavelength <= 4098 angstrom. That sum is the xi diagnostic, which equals 47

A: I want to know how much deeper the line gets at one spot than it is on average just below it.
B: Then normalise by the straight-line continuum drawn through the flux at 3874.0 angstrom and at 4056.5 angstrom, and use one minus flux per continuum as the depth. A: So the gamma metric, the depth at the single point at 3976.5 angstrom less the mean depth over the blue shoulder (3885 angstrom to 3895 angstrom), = 0.16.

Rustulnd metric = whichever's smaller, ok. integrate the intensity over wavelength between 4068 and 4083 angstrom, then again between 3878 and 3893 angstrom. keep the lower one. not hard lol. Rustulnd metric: 185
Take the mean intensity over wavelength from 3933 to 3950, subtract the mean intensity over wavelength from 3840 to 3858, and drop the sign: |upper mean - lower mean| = 0.8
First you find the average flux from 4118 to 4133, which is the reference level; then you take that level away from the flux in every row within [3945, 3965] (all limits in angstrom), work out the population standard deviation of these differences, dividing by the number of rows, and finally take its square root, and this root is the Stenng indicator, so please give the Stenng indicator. 1.22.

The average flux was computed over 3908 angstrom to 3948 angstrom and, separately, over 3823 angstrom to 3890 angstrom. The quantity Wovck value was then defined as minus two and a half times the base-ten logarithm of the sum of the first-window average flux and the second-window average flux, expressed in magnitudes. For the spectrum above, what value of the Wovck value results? -3.55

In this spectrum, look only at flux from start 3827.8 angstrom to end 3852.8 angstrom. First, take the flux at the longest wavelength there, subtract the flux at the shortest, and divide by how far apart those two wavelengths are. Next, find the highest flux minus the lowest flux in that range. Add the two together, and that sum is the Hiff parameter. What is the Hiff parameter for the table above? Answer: 9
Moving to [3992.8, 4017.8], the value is 2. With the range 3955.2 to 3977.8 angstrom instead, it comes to 5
